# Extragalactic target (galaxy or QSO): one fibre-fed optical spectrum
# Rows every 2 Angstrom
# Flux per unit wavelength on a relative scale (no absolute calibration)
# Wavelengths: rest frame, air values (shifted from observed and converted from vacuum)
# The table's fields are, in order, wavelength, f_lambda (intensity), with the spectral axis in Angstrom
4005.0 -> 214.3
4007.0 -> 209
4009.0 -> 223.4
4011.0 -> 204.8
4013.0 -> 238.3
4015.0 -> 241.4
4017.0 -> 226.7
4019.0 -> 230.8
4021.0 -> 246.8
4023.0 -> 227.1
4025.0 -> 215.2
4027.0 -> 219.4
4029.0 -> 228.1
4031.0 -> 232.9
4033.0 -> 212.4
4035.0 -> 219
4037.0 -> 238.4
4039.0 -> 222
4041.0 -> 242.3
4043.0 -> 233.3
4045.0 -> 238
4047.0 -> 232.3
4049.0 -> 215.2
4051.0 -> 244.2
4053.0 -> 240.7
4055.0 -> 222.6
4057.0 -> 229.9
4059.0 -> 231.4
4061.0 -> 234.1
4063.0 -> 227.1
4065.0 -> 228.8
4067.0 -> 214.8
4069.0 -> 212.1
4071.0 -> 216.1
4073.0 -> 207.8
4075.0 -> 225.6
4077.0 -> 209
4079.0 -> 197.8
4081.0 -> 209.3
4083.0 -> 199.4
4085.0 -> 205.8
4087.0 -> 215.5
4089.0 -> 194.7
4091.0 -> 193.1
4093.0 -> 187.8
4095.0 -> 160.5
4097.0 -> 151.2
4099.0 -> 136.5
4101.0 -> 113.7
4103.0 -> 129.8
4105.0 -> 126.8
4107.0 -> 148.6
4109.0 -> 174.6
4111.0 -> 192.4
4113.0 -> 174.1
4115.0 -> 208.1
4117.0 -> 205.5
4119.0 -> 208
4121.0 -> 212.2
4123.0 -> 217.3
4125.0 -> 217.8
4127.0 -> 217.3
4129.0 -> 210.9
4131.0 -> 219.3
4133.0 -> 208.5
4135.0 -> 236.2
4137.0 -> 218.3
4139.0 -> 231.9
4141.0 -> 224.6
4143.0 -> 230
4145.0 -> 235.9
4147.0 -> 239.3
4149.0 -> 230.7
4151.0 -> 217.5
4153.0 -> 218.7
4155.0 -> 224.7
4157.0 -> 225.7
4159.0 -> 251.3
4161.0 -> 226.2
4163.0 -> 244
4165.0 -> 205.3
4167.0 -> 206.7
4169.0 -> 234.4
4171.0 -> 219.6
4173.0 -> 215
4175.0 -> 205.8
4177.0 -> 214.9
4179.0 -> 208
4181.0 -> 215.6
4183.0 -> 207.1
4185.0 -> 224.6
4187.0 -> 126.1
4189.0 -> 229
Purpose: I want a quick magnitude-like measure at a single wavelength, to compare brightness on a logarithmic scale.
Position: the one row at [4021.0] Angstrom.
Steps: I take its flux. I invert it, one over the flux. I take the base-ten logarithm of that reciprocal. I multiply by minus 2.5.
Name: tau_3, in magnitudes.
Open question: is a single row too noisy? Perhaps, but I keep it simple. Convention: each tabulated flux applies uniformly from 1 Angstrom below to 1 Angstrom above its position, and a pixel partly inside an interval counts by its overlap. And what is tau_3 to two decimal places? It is 5.98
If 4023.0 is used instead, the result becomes 5.89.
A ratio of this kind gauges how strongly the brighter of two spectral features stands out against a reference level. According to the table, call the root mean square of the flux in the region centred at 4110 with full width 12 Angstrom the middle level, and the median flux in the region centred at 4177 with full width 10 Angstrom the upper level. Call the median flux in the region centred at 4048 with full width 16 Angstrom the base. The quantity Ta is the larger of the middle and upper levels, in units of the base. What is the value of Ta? 0.91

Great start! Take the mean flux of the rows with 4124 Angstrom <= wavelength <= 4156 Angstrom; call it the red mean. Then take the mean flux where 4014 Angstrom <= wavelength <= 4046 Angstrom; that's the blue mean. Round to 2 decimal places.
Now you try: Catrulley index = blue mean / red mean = 1.03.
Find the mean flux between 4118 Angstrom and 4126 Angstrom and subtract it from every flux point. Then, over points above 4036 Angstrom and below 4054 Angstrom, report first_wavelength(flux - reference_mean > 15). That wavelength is 4037.0 Angstrom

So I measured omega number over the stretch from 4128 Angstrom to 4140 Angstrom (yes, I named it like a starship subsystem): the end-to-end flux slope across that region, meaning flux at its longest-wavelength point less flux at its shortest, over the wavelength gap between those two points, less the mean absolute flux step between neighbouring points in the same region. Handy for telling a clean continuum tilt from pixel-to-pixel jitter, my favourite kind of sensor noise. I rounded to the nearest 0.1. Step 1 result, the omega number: -13.6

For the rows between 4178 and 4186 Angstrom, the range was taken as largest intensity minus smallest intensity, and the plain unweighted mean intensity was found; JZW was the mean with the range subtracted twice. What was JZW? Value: 179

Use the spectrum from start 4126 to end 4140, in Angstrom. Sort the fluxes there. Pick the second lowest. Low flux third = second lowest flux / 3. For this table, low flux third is 70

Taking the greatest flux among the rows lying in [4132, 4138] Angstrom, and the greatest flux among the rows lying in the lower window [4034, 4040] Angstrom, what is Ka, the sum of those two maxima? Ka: 475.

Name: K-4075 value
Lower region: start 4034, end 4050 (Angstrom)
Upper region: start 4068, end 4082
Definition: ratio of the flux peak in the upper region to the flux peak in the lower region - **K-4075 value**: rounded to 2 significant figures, 0.93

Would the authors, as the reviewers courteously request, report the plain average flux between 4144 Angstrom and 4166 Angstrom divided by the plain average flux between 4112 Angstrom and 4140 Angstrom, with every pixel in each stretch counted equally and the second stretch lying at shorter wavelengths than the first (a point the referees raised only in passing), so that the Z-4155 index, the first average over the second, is 1.07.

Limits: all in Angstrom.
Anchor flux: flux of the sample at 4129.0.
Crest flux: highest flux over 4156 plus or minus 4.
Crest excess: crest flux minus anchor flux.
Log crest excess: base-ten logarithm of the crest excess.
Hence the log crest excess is 1.61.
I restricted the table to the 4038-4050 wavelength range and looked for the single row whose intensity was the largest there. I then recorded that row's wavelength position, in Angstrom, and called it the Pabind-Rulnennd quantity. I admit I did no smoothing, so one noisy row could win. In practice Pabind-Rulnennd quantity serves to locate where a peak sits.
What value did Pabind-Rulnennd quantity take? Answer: 4041.0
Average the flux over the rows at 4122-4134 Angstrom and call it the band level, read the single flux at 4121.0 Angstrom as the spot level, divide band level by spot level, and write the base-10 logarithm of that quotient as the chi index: 0.006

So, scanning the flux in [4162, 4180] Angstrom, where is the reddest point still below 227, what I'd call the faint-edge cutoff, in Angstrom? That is 4179.0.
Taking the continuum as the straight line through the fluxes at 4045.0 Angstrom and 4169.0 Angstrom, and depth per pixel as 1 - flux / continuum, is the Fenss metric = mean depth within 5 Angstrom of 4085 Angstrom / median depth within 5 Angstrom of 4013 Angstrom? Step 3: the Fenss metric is 2.7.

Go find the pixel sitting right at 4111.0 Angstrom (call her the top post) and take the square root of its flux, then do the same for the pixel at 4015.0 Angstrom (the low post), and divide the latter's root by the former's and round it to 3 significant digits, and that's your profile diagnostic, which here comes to 1.12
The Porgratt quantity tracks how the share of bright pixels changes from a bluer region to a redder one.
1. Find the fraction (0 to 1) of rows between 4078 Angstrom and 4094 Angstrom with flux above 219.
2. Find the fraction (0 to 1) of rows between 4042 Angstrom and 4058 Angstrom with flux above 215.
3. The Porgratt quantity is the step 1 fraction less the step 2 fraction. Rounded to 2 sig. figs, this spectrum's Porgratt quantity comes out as -1.0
